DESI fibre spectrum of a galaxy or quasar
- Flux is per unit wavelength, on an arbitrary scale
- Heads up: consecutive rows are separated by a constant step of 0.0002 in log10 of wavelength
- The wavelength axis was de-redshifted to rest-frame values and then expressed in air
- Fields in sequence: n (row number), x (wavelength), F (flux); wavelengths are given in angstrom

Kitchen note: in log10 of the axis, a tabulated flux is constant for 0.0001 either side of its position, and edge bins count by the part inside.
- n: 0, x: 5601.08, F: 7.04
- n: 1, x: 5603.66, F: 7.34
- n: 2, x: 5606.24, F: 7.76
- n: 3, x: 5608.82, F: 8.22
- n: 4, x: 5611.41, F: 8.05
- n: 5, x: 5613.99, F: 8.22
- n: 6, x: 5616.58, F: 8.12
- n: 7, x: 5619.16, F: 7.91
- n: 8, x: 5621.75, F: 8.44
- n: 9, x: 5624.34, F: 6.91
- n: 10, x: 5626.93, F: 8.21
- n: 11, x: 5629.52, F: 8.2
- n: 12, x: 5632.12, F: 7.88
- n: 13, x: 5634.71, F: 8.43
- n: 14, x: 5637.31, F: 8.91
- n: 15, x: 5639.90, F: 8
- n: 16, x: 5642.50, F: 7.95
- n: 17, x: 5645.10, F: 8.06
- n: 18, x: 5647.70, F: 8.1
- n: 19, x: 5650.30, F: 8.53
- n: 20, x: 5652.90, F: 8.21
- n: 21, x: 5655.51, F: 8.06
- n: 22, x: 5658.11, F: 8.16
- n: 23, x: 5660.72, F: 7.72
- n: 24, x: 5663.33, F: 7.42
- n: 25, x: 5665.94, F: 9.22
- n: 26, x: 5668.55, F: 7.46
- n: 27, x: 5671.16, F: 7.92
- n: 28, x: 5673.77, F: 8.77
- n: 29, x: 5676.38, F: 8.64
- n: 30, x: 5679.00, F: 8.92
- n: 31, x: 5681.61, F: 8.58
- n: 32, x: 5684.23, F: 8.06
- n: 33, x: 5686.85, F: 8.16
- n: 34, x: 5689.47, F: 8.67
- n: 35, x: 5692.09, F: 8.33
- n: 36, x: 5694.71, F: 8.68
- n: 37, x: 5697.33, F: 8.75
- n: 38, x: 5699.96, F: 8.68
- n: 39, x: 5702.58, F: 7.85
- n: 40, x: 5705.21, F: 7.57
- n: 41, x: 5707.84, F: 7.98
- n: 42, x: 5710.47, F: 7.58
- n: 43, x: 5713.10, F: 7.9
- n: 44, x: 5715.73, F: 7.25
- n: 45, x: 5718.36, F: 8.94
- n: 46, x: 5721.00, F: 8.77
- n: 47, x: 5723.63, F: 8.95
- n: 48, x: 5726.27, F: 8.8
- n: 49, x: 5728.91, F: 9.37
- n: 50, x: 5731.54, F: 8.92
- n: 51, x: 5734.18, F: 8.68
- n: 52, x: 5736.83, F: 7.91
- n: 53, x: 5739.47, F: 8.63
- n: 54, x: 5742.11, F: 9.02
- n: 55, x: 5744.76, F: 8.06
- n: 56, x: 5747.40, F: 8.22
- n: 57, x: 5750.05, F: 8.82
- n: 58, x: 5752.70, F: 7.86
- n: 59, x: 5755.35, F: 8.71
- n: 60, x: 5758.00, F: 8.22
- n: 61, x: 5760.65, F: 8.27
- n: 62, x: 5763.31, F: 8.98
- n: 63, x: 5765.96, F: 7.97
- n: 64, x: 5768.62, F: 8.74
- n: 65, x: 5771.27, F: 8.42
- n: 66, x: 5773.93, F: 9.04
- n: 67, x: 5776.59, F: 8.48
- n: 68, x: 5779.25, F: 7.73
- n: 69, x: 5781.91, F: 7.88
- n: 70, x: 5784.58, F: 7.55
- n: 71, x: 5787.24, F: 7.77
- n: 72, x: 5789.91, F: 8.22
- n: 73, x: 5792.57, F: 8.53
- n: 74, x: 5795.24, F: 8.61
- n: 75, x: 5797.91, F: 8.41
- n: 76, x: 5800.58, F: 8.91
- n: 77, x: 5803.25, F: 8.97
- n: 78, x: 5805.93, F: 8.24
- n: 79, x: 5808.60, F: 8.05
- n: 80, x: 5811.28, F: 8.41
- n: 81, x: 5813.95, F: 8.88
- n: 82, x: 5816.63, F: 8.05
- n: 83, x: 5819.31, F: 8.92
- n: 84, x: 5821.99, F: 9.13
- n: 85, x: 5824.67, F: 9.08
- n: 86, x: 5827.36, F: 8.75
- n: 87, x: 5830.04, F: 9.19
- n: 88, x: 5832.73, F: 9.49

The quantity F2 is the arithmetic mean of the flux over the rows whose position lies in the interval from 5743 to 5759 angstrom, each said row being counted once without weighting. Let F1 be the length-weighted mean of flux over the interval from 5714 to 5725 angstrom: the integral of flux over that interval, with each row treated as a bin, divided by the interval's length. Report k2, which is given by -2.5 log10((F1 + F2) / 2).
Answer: -2.31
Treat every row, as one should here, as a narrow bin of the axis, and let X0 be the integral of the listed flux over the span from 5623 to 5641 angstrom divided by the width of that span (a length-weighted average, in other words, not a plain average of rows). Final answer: 8.08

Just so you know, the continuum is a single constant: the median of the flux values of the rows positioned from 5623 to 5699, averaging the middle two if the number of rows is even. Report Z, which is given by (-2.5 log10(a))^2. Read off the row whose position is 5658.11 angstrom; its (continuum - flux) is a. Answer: 12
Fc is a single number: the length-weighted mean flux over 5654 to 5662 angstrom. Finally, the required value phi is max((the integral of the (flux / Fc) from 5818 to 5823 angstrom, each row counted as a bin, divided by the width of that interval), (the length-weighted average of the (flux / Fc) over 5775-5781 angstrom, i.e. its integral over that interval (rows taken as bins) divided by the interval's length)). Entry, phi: 1.13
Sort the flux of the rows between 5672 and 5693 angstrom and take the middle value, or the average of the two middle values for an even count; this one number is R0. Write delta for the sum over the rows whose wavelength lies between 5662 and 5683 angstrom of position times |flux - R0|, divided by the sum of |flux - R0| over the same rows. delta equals 5668.2 angstrom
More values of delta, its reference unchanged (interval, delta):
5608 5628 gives 5619.3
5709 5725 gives 5715.0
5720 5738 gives 5730.2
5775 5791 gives 5783.7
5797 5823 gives 5811.1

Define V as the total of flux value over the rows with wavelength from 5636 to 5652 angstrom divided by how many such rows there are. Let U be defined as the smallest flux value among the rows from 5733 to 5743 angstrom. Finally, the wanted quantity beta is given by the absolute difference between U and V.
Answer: 0.35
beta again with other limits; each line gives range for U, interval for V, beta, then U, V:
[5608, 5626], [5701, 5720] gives 0.96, 6.91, 7.87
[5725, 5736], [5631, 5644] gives 0.45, 8.68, 8.23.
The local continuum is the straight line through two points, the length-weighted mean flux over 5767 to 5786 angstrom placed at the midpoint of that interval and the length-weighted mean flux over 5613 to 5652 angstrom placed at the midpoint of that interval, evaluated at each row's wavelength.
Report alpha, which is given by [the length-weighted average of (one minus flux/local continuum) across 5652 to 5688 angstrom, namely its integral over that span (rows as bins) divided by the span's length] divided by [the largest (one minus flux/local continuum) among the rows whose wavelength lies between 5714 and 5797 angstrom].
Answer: -0.08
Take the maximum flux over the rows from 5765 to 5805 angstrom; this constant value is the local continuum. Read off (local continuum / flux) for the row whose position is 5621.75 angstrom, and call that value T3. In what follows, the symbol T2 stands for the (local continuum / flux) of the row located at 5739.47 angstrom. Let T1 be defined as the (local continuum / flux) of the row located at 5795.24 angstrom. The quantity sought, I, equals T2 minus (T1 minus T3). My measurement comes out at 1.07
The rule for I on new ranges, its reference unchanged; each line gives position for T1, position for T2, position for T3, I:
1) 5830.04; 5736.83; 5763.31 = 1.17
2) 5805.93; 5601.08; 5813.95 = 1.21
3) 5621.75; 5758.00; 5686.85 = 1.14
